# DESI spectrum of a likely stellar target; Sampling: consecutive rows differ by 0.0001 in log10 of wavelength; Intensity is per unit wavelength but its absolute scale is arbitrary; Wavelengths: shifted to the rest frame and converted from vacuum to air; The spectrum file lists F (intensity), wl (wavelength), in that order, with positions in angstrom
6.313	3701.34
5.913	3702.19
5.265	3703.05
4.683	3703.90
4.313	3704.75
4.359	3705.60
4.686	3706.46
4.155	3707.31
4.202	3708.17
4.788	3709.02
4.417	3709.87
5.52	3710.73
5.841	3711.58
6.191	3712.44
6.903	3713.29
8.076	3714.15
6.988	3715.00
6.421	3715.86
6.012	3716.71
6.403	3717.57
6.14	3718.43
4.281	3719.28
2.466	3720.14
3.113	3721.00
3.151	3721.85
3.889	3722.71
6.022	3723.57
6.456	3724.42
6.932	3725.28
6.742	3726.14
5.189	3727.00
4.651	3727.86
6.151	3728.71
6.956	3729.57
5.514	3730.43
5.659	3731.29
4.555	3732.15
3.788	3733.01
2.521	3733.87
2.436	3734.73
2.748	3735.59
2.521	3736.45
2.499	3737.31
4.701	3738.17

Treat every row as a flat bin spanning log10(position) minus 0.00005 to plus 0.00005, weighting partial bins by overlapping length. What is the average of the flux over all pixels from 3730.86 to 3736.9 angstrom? 3.5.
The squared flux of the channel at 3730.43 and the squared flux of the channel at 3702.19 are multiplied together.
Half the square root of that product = 16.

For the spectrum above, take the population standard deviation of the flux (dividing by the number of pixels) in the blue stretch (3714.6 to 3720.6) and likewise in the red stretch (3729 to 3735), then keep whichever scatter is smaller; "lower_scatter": 1.5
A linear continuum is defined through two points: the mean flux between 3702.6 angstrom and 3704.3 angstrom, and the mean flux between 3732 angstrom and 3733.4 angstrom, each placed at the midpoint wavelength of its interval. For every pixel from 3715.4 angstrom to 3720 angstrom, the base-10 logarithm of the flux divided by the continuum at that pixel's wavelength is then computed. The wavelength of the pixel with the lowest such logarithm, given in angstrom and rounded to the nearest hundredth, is 3719.28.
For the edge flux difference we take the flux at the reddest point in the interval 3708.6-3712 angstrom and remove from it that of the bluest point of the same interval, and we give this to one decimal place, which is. 1.1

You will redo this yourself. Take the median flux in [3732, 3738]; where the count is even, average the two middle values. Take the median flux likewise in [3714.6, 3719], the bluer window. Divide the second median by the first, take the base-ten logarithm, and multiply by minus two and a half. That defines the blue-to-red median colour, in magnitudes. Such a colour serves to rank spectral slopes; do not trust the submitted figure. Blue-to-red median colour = -1.0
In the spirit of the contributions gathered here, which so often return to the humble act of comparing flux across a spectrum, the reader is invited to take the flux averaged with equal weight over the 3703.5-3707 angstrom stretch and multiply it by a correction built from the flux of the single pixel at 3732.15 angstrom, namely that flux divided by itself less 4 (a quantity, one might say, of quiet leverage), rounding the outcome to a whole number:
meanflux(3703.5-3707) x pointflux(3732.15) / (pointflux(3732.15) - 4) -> 37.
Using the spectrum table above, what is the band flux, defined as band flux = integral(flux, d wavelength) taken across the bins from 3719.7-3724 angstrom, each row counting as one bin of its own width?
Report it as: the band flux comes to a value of 16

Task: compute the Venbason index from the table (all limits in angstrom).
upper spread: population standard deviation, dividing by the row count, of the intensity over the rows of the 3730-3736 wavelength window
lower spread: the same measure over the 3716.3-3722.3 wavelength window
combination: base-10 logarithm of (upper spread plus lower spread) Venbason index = 0.45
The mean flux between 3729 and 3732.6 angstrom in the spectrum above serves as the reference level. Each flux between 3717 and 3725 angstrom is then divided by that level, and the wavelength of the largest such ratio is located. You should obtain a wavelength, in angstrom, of 3724.42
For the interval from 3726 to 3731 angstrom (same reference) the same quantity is 3729.57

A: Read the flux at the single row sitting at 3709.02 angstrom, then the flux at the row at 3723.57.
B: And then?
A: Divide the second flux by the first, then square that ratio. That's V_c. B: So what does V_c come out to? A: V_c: 1.6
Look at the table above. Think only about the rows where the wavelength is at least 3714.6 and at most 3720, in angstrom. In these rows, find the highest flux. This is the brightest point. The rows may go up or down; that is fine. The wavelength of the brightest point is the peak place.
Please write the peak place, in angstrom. 3715.00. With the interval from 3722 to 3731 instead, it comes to 3729.57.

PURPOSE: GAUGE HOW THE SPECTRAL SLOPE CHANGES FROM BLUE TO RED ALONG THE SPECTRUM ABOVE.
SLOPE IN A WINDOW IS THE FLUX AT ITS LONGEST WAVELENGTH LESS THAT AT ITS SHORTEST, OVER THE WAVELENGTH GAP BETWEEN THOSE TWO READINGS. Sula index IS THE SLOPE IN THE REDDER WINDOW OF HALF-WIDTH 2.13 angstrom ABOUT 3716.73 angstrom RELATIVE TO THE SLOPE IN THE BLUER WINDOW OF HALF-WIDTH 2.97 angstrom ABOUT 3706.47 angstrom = -12.1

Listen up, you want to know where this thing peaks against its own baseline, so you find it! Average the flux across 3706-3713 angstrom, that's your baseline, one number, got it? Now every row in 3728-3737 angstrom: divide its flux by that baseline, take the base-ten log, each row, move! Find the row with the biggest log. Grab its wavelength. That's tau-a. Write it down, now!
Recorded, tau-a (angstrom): 3729.57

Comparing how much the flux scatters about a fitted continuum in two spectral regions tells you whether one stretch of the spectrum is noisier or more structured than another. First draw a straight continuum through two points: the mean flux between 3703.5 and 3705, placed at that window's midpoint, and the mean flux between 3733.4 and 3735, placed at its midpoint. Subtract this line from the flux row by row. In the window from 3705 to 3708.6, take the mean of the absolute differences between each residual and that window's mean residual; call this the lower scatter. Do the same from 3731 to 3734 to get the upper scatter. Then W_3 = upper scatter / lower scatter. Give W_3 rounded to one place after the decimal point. 6.0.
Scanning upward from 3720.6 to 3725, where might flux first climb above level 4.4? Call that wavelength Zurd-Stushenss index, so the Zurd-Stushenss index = 3723.57 angstrom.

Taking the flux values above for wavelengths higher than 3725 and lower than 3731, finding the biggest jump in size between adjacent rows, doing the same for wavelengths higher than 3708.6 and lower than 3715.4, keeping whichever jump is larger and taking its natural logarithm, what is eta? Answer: 0.44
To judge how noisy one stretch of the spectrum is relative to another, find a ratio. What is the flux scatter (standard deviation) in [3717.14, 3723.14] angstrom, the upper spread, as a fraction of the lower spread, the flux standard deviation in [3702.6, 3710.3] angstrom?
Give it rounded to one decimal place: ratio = 4.3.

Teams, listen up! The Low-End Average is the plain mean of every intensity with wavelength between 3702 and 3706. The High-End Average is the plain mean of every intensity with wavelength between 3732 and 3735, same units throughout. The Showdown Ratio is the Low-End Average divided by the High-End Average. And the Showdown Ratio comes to 1.5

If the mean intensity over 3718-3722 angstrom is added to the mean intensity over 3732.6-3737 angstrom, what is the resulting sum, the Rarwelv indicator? 7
